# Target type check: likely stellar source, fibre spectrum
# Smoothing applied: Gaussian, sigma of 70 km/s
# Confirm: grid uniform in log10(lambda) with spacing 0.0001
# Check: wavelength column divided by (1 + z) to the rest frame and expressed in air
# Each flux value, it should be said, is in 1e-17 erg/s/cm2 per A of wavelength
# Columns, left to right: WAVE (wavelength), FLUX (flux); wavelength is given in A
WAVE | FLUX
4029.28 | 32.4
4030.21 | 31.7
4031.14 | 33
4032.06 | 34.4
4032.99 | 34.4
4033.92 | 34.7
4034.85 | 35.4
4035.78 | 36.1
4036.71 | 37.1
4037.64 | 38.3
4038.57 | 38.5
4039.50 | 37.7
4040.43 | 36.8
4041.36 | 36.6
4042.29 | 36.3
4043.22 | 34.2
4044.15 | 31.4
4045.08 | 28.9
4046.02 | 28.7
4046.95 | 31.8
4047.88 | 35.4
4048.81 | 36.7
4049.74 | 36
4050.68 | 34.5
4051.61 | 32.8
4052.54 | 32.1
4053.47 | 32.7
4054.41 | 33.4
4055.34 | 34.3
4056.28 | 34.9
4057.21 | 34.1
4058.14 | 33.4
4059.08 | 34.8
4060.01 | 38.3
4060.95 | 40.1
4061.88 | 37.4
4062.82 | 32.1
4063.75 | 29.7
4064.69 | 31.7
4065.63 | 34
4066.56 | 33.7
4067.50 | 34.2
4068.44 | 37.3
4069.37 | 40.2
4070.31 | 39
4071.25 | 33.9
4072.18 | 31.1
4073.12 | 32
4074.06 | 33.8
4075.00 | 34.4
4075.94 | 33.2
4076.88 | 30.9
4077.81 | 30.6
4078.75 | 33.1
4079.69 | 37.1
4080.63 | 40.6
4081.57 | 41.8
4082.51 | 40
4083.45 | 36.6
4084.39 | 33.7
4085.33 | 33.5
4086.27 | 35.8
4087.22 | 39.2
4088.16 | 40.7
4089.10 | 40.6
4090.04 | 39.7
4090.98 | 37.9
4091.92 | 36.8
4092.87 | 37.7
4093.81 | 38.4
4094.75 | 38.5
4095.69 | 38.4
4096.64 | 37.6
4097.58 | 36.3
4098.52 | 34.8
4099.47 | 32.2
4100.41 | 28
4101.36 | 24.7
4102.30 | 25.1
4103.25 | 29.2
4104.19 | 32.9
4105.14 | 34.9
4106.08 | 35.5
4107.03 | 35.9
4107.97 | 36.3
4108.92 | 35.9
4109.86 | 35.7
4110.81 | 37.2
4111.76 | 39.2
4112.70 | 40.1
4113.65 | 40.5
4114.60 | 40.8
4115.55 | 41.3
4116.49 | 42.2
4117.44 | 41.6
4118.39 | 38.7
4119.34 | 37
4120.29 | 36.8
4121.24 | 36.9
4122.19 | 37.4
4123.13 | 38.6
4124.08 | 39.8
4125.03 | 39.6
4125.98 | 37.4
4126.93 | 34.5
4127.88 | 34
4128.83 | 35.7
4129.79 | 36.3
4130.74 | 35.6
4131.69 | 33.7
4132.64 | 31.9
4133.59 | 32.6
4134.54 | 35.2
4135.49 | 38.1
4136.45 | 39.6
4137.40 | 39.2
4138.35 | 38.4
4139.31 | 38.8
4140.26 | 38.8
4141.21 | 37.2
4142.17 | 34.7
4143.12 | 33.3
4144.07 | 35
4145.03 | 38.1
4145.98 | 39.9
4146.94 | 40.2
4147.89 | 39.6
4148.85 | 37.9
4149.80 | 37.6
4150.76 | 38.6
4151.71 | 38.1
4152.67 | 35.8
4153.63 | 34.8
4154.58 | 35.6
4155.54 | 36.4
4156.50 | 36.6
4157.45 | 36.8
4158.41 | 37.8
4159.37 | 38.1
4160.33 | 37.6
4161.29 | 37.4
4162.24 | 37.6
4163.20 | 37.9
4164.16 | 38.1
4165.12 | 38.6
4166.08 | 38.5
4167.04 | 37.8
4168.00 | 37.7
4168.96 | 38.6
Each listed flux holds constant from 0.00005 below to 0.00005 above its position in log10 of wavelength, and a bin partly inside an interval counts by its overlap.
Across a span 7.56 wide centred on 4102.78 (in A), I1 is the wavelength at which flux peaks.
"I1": 4106.08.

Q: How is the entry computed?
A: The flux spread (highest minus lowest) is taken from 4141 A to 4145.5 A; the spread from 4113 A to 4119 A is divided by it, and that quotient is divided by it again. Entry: 0.15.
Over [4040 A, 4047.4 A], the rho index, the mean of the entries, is 33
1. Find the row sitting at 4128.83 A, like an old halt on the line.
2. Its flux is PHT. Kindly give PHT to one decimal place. 35.7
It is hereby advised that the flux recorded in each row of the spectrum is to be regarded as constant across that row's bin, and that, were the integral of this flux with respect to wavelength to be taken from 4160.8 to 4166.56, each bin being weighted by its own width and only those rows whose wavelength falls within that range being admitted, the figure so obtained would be 219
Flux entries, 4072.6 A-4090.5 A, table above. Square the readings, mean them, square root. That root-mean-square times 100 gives 3635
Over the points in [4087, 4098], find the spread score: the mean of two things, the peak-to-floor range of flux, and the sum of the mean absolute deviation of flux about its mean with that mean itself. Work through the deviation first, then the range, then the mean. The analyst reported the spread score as 22.0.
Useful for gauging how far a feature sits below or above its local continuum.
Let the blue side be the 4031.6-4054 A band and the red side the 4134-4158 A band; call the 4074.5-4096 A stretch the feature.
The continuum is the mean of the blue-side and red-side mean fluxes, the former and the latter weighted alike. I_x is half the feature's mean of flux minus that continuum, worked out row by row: 0.5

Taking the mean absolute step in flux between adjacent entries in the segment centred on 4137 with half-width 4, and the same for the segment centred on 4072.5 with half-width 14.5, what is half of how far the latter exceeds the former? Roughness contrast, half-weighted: 0.49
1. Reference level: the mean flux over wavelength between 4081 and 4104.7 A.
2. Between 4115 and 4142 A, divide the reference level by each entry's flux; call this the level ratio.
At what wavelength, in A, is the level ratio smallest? 4116.49 A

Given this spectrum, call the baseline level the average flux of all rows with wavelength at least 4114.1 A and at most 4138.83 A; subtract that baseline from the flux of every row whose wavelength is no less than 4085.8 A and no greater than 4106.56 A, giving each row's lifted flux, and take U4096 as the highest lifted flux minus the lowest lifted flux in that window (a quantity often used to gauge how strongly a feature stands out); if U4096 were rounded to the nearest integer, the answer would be 16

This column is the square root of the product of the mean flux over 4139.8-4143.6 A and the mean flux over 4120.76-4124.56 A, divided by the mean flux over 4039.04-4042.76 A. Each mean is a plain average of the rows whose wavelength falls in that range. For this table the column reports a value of 1.01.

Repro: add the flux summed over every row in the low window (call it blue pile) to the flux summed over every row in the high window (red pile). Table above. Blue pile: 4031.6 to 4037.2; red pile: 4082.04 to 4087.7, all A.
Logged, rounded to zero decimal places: 431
